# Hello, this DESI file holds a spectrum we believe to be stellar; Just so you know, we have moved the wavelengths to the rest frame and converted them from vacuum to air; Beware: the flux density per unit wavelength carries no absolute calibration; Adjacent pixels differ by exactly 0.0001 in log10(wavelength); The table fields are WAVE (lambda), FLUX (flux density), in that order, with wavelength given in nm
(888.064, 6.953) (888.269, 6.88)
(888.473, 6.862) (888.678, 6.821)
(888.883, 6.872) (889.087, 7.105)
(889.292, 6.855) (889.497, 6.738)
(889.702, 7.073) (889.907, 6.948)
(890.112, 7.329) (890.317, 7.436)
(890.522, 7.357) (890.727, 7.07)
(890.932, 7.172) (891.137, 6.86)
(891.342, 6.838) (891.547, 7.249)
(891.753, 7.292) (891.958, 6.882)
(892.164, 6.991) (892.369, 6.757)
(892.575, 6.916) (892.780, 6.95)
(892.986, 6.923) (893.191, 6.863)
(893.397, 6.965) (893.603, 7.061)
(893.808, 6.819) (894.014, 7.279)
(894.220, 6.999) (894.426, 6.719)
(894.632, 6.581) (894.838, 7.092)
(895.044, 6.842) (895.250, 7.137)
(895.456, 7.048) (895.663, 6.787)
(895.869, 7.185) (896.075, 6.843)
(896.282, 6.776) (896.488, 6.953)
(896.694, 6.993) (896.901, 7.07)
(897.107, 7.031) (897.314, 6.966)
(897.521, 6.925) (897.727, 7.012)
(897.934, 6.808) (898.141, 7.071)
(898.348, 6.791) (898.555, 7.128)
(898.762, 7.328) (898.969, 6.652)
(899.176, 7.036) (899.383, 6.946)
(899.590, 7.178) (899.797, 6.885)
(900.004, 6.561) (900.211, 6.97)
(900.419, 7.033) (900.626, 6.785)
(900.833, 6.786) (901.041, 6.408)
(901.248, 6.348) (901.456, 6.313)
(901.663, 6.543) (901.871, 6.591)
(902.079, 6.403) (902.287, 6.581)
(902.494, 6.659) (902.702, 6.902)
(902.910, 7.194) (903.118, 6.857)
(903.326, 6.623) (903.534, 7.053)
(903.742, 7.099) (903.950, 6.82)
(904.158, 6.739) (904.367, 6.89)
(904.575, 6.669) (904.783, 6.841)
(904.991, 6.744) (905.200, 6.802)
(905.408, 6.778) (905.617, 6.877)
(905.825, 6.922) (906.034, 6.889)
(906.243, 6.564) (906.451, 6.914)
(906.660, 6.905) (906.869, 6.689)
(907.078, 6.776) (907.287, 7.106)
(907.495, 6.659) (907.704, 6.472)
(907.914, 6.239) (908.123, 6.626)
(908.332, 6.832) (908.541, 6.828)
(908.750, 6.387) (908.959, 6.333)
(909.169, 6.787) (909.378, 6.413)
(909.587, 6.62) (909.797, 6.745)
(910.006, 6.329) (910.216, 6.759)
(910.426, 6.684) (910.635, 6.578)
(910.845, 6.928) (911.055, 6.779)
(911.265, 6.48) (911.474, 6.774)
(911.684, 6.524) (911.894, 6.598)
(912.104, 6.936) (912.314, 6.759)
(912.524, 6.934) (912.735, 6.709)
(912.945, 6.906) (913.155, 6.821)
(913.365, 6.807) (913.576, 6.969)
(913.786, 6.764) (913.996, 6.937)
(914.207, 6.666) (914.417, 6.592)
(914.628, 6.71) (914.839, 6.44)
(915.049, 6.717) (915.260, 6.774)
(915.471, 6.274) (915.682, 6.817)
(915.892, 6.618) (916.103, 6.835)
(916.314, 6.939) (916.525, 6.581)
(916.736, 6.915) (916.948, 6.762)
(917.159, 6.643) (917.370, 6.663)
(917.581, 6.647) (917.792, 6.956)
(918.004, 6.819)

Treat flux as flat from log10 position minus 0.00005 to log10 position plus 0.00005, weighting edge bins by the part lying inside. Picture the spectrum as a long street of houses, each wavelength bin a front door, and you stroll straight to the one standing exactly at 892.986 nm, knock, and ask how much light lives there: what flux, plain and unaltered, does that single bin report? 6.923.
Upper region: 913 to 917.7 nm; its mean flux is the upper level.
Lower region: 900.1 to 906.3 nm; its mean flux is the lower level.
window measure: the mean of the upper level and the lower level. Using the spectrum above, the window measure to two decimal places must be 6.74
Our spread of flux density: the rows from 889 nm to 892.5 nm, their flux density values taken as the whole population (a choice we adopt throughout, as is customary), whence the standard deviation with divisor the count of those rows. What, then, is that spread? 0.214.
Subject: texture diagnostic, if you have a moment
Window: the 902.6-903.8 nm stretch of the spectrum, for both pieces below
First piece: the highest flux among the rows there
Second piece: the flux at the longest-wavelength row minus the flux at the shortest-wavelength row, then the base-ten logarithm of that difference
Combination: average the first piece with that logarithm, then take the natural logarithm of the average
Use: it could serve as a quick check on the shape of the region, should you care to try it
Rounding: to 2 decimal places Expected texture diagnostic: 1.18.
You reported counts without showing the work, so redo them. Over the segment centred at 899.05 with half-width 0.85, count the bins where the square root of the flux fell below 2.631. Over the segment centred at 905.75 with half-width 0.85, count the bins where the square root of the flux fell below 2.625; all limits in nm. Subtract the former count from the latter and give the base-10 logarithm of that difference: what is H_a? 0.48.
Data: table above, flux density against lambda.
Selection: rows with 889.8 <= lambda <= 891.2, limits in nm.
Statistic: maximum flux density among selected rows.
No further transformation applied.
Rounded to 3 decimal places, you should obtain 7.436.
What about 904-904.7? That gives 6.890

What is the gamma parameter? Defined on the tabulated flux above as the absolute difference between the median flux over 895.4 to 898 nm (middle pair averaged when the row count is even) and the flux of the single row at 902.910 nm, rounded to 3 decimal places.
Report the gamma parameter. 0.228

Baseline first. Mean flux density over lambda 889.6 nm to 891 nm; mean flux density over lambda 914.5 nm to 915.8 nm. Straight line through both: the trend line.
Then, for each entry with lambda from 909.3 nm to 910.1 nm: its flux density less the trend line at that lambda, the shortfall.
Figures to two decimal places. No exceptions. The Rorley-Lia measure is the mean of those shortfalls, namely -0.22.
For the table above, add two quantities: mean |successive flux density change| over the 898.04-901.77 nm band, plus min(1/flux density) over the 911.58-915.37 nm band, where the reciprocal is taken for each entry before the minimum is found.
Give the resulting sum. 0.39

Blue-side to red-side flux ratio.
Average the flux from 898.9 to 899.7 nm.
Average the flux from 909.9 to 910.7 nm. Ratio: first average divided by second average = 1.06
